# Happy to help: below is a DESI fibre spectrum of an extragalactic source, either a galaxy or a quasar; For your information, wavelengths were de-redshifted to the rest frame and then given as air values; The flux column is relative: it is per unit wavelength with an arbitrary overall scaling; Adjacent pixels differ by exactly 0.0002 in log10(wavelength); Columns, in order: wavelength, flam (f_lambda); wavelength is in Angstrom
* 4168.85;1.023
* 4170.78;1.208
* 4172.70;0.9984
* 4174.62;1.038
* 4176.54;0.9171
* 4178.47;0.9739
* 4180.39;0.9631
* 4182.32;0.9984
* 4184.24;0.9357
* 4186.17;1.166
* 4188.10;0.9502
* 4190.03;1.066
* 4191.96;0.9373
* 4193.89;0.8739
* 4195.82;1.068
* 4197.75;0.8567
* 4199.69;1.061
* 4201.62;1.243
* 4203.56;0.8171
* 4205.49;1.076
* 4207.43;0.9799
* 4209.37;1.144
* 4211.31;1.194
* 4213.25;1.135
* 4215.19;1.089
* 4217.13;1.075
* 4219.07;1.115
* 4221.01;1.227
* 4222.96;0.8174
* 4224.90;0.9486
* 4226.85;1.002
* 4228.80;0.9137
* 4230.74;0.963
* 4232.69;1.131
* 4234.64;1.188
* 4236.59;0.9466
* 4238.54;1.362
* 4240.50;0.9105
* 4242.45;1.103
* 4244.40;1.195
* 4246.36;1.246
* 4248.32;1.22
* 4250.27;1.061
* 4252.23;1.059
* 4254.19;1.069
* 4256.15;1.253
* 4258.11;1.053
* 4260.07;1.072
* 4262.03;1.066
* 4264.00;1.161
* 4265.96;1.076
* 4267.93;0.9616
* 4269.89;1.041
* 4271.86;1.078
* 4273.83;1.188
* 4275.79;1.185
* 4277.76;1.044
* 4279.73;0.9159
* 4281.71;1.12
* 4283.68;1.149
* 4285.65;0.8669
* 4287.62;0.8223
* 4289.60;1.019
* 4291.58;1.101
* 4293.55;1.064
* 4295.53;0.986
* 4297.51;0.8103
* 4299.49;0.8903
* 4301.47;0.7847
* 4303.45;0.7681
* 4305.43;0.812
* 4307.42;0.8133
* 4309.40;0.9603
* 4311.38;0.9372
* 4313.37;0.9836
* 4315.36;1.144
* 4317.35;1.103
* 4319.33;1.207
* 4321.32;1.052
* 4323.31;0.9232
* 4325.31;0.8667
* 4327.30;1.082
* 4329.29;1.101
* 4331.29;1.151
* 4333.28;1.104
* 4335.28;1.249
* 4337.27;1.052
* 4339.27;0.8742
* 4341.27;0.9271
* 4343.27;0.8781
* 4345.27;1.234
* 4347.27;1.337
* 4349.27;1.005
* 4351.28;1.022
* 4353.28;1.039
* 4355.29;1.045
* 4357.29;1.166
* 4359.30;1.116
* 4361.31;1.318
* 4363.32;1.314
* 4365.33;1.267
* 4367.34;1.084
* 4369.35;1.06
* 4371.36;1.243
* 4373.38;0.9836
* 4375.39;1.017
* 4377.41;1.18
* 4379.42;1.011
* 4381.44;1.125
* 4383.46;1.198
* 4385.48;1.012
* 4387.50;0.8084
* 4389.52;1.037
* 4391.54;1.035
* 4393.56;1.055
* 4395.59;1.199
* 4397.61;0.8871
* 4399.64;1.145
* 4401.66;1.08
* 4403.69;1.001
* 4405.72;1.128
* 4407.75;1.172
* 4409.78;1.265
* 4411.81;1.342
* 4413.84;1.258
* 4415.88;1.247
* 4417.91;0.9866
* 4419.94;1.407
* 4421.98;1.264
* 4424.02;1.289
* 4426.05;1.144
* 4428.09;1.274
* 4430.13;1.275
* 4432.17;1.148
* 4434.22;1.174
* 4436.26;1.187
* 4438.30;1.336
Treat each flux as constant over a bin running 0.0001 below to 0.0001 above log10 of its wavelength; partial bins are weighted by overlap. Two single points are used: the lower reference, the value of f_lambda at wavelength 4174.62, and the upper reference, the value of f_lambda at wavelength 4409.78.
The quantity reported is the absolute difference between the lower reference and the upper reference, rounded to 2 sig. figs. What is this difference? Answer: 0.23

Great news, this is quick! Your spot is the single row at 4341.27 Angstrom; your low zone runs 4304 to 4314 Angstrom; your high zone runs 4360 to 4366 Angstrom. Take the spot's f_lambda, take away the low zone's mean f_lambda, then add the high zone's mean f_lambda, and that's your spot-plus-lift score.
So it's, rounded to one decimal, 1.3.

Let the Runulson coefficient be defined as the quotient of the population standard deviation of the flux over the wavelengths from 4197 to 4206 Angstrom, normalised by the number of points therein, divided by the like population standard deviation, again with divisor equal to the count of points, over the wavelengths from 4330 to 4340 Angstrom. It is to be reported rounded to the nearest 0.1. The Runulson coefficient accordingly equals 1.3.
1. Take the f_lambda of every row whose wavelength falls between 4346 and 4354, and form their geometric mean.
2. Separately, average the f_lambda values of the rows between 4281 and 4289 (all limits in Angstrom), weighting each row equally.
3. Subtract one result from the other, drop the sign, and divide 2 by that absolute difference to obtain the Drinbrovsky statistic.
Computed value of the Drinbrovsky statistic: 19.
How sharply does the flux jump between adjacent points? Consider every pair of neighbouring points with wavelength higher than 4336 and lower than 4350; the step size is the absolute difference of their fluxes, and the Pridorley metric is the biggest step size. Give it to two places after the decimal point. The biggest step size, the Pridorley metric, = 0.36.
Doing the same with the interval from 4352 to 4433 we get 0.42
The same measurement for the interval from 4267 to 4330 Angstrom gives 0.28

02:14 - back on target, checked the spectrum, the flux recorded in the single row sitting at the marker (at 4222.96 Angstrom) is 0.8174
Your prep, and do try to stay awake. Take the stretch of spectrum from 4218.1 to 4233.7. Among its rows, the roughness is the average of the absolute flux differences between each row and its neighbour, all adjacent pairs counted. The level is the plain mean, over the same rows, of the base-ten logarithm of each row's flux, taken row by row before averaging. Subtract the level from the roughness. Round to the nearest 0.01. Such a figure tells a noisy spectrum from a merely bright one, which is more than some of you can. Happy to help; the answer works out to 0.14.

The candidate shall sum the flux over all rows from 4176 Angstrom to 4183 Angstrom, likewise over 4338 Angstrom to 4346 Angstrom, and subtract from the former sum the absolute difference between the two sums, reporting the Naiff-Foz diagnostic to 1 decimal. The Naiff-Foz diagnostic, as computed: 3.8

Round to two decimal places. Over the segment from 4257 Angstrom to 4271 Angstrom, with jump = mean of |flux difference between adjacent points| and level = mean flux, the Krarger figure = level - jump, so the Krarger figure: 1.00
